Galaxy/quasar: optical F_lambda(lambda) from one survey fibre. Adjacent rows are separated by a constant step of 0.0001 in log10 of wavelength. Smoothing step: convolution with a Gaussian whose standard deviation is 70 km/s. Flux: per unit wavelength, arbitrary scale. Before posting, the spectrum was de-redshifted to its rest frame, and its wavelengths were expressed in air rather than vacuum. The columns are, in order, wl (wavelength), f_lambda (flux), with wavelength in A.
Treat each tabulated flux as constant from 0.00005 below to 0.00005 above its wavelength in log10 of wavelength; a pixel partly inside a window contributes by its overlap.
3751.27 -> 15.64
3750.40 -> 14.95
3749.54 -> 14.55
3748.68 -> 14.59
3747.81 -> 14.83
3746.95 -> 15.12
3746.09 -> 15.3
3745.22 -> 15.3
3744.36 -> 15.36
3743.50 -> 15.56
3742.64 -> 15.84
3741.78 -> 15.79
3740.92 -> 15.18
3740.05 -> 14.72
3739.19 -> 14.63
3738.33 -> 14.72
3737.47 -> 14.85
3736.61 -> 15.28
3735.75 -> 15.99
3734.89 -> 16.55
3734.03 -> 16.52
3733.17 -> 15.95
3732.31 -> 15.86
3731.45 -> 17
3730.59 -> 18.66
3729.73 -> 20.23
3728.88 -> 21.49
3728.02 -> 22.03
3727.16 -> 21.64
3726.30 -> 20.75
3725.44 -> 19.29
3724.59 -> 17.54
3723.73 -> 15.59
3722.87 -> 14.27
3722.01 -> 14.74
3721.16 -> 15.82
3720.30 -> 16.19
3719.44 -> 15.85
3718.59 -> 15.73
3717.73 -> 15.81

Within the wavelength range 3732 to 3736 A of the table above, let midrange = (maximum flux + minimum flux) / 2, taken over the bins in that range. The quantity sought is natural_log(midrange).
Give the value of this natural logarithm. 2.79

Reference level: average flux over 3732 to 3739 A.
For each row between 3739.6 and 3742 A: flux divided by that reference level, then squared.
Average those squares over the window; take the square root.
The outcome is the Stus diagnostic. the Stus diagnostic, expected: 0.97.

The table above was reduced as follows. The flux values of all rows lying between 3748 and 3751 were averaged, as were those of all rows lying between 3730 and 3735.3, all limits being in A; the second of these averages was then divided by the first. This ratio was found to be 1.14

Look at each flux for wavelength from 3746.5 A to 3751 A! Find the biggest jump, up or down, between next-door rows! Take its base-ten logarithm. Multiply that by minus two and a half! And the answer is 1.0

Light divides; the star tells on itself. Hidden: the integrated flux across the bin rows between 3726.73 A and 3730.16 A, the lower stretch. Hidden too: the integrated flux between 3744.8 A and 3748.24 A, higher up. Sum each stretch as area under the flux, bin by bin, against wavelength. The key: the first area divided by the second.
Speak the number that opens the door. 1.4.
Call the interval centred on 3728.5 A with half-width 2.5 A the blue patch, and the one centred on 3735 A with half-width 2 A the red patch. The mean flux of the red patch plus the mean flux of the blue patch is 37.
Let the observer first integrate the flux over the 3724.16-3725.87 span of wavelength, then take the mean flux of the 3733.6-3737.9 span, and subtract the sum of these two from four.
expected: -43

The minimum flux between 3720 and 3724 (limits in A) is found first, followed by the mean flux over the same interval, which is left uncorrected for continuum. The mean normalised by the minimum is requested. 1.07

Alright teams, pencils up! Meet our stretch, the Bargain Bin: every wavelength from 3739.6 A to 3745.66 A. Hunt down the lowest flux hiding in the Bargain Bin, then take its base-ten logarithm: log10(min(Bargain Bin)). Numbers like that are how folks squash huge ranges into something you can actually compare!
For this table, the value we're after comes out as 1.168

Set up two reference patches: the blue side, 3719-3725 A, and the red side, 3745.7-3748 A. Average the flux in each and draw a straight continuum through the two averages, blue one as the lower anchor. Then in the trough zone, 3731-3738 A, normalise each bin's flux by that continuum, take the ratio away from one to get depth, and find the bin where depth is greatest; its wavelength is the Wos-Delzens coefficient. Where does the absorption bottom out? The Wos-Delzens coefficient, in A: 3737.47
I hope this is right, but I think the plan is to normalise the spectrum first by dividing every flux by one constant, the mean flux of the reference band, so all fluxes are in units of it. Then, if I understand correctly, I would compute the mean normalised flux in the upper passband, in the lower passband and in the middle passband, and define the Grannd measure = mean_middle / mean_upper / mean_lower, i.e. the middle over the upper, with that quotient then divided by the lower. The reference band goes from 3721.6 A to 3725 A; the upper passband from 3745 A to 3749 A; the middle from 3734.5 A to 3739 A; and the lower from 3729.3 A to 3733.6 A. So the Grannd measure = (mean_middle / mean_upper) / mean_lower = 0.91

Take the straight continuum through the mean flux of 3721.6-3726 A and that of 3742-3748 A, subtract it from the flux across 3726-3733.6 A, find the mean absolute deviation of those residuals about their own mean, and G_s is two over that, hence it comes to 1.0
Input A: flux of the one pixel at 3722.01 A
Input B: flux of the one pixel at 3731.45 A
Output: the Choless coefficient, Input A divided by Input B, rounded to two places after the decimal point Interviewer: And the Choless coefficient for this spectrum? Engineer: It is 0.87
